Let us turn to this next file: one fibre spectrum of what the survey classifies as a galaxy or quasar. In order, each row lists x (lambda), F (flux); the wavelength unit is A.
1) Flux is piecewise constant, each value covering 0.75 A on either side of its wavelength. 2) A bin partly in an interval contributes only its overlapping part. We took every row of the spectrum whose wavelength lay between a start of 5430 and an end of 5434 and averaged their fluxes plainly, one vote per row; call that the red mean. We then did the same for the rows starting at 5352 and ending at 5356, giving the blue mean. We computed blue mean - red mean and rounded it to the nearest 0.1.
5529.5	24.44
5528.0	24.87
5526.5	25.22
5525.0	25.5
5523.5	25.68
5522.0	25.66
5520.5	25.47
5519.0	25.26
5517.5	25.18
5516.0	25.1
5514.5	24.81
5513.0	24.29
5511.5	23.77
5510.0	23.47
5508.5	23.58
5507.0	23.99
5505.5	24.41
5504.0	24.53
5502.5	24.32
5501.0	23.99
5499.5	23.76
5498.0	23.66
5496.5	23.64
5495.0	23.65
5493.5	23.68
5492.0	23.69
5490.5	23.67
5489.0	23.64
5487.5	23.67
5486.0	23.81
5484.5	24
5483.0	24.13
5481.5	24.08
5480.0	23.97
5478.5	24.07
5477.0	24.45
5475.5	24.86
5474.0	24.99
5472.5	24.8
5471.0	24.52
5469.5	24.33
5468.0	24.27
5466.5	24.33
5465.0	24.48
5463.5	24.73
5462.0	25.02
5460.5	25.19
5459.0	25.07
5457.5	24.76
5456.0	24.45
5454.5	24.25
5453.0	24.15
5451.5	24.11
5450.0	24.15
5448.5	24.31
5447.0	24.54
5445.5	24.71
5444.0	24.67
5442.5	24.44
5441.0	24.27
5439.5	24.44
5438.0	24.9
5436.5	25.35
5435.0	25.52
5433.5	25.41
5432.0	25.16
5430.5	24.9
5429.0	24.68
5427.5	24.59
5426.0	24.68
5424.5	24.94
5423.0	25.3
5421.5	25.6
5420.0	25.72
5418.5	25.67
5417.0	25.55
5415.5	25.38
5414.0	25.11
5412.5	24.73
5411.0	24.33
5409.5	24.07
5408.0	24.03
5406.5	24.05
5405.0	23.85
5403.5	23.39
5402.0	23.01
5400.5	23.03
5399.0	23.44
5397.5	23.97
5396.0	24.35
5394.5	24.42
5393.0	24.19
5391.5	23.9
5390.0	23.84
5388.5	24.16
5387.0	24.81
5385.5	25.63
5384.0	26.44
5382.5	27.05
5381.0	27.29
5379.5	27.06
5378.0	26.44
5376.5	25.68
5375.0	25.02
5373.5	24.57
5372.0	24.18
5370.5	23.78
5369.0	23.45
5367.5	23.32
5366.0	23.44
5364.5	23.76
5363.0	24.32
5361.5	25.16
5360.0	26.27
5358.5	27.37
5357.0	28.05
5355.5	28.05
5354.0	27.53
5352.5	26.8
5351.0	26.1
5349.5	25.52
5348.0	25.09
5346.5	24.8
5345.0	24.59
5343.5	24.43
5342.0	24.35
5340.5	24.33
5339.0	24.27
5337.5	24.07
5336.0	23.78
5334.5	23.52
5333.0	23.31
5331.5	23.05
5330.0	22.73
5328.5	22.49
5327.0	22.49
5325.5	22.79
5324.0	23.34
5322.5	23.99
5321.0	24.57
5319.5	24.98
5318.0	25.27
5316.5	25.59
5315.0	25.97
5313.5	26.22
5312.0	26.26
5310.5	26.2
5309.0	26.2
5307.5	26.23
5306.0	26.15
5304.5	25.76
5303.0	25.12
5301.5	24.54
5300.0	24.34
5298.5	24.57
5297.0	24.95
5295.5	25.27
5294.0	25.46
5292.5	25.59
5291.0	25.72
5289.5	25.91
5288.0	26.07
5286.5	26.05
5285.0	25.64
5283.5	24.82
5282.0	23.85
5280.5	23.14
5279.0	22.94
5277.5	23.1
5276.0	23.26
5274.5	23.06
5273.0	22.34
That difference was 2.3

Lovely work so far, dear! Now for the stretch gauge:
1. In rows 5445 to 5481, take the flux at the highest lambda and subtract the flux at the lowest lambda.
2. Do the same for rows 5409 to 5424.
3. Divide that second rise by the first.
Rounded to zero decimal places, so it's -2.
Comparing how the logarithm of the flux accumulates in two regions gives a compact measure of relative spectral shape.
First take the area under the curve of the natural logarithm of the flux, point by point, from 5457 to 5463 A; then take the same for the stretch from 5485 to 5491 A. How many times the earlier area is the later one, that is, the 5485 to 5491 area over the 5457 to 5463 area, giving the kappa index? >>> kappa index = 0.98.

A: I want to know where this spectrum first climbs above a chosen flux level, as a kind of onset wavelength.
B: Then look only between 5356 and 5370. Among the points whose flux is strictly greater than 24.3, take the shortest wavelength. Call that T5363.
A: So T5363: 5357.0 A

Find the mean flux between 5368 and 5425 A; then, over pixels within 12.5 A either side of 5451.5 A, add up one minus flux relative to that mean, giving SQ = 0.2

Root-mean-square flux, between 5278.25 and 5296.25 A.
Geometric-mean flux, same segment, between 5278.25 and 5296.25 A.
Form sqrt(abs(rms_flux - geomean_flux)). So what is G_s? 0.21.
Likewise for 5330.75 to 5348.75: 0.12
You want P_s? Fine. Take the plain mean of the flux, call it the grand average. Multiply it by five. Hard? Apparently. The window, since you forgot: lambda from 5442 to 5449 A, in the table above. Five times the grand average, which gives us 123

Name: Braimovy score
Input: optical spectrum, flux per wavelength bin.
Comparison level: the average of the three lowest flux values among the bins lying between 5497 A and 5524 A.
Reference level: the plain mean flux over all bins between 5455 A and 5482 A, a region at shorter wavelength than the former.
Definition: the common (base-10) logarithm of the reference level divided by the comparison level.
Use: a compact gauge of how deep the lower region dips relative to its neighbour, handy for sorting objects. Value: 0.018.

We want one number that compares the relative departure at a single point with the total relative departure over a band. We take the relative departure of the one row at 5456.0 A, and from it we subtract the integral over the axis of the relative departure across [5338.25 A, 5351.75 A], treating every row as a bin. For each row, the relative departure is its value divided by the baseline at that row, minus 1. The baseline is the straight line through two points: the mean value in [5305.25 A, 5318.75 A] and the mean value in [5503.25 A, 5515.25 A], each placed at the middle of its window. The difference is 0.4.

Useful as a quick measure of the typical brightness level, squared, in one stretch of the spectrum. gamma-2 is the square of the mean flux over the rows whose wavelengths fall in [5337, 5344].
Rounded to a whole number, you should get 590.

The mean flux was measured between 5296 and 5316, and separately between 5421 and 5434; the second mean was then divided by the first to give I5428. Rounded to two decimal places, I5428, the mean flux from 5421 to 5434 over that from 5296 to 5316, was 0.98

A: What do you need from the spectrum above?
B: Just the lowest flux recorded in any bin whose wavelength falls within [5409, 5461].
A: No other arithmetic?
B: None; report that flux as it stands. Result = 24.07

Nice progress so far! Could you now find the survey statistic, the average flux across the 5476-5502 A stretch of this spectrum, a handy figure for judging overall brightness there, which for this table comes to 23.9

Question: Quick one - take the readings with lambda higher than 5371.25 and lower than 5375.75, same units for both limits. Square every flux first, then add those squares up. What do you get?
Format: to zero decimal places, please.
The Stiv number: 1814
